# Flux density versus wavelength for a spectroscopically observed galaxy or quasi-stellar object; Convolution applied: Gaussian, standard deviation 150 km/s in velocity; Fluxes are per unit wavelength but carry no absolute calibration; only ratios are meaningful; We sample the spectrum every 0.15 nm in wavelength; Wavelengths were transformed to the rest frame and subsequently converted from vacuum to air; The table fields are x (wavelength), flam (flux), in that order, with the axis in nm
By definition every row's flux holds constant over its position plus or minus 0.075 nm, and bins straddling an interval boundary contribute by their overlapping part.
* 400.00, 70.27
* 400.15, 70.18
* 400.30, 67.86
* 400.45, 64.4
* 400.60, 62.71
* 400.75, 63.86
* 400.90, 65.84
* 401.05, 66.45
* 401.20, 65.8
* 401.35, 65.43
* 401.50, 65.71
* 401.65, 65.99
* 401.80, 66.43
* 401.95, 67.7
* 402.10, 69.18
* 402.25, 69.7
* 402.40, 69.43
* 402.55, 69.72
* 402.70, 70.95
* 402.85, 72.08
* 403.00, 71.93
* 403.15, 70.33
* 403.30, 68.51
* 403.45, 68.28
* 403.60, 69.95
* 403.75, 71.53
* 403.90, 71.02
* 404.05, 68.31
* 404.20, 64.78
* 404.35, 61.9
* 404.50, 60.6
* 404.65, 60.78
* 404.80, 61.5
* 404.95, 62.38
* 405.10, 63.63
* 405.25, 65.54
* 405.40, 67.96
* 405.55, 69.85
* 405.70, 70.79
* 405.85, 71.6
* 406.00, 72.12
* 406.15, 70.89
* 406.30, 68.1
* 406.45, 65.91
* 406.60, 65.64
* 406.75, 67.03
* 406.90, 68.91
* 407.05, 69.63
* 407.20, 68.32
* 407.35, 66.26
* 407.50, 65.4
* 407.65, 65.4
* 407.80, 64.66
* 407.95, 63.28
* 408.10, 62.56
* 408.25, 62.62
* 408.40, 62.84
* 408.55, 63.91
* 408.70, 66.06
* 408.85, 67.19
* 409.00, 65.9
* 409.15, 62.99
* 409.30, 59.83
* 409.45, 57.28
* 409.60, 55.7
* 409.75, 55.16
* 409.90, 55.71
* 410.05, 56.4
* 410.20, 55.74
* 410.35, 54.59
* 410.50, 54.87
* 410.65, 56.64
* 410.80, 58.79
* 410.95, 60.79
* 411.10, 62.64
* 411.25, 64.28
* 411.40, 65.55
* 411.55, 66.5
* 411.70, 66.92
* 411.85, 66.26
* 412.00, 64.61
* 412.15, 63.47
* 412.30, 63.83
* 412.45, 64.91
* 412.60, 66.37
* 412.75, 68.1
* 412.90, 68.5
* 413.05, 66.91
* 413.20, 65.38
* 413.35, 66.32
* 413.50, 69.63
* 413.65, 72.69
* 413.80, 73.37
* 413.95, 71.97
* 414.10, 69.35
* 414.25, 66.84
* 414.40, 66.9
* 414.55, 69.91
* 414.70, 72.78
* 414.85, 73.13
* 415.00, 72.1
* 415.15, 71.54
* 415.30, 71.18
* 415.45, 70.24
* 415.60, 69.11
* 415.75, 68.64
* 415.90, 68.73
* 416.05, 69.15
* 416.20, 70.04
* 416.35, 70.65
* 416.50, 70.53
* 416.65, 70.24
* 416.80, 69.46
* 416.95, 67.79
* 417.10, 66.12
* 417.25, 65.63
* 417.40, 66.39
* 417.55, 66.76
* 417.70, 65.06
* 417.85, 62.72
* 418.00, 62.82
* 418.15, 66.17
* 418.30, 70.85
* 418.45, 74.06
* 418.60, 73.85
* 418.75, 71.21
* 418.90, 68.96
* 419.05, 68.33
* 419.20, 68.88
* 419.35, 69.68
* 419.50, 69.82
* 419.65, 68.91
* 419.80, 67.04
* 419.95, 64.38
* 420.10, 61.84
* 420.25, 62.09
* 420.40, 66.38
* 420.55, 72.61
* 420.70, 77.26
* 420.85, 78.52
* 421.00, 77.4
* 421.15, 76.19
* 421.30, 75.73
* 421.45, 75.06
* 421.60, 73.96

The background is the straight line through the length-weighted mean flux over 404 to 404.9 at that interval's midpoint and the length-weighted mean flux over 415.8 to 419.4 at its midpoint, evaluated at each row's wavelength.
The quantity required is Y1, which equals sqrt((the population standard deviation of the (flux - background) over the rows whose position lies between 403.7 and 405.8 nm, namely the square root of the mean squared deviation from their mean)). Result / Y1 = 2.0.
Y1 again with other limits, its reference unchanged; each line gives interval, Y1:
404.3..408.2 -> 1.8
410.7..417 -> 1.7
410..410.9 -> 1.2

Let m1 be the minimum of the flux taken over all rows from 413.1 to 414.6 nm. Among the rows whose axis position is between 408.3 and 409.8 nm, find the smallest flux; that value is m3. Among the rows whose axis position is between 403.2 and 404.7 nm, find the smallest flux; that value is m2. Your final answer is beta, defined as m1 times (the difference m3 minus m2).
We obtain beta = -356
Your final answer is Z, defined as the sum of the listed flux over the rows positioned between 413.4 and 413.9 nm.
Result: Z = 216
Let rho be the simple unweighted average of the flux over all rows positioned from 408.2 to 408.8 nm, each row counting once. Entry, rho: 63.9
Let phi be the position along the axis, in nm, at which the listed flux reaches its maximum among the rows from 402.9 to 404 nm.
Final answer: 403.00 nm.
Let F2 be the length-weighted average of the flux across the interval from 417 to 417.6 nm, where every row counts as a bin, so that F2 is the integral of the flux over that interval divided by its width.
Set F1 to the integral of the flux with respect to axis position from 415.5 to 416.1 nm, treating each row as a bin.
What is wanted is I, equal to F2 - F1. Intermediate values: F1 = 41.4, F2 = 66.3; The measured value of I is 25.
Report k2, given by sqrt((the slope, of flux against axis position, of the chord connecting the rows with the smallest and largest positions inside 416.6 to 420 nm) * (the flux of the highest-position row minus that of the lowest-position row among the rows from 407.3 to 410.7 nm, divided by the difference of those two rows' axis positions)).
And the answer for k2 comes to 2.3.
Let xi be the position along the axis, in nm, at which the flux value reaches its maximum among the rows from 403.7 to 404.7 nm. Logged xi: 403.75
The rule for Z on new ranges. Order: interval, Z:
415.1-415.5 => 213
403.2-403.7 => 207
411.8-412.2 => 194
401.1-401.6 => 197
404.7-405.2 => 188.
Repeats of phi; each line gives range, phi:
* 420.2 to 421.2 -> 420.85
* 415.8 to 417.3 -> 416.35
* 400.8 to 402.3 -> 402.25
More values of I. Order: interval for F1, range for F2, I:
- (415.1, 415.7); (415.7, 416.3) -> 27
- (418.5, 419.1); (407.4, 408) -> 22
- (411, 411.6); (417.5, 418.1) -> 26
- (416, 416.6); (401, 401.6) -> 24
